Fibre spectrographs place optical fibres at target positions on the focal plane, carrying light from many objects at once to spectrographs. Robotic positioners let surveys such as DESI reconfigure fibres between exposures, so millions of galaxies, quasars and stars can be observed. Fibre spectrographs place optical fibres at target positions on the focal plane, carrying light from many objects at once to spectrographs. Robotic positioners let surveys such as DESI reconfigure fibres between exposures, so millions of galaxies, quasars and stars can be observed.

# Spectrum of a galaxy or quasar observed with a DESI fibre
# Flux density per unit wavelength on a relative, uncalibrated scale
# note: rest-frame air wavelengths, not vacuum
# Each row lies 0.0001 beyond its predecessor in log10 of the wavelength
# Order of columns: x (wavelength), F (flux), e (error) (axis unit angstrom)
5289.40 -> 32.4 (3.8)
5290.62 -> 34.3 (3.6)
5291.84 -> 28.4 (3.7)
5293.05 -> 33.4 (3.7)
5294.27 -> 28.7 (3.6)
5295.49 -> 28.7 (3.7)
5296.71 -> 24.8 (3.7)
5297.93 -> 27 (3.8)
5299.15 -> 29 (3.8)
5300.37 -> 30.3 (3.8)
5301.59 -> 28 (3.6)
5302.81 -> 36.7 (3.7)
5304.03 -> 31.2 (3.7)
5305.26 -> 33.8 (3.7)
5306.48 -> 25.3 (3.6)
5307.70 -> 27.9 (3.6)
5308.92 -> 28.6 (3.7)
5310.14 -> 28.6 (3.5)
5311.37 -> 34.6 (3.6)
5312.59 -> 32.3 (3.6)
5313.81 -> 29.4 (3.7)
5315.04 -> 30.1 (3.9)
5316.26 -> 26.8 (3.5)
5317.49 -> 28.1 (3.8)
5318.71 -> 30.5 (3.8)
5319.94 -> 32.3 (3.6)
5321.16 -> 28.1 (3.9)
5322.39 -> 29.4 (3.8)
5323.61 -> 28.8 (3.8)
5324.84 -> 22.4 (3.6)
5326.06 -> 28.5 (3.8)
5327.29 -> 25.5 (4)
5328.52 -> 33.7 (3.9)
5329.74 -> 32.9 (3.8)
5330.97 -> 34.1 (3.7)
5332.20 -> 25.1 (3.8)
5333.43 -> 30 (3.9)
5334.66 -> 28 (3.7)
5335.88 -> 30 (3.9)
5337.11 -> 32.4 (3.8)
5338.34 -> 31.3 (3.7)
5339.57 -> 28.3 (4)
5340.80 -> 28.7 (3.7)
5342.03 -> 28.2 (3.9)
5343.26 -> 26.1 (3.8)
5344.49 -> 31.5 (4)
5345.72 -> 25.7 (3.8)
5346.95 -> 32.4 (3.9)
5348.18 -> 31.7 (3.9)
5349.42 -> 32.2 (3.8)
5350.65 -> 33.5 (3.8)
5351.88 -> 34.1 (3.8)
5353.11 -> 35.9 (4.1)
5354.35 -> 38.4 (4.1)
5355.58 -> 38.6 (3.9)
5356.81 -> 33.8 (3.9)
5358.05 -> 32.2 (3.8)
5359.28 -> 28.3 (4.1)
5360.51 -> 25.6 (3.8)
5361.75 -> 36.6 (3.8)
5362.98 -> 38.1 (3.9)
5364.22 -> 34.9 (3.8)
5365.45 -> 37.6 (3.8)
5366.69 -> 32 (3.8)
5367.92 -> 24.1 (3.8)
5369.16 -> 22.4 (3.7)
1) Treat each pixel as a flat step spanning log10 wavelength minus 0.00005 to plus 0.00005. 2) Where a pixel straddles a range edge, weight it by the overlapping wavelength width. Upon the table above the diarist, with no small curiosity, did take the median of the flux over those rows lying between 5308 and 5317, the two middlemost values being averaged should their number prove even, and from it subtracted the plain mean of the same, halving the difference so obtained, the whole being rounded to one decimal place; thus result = -0.3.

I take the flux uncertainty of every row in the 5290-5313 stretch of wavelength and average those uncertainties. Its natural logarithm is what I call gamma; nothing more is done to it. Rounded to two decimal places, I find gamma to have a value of 1.30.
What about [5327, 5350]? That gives 1.35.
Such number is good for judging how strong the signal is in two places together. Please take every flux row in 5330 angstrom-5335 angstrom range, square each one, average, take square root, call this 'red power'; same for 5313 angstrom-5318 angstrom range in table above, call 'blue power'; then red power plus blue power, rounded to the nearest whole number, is 58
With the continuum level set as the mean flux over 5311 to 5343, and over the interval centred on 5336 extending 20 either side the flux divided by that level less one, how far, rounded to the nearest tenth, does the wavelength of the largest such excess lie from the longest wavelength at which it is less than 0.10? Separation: 6.2 angstrom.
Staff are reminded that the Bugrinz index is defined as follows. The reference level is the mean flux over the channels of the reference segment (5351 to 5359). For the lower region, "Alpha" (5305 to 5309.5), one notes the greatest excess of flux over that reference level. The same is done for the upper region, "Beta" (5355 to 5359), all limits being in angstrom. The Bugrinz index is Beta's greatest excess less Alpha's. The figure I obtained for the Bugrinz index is 4.8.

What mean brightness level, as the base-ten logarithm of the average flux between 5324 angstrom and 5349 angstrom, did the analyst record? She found 1.47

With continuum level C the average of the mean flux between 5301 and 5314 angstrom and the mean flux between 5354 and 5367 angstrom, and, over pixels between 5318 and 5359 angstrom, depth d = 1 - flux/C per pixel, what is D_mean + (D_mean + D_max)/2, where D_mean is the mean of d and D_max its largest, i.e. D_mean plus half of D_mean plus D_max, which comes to 0.23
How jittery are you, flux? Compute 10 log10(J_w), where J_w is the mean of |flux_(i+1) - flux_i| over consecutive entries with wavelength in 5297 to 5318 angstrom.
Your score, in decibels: 5.0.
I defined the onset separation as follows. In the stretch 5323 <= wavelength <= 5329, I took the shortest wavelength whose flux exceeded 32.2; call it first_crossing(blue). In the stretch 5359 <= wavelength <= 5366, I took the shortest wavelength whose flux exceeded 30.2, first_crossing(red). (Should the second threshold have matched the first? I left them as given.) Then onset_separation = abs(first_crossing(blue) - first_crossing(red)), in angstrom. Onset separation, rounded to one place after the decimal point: 33.2 angstrom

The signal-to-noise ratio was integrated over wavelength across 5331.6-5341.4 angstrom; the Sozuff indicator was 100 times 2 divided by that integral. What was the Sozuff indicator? 2.7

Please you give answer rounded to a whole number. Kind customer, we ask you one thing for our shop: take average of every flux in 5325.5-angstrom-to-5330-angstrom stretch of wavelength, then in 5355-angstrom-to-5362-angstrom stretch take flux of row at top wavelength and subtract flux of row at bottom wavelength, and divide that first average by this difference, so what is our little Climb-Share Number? -15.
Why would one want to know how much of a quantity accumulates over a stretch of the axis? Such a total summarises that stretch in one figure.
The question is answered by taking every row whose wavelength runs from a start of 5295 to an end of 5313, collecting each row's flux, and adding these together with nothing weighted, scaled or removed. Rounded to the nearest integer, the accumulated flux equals 447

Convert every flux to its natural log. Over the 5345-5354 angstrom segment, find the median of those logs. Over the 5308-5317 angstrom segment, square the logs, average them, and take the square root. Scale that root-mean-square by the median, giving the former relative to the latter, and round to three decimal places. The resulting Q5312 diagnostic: 0.978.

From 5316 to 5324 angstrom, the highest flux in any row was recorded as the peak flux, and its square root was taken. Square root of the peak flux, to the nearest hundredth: 5.68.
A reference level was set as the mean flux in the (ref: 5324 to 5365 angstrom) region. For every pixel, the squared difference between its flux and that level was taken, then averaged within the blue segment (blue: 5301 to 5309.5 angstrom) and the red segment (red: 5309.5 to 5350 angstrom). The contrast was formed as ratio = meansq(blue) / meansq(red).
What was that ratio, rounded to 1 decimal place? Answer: 1.4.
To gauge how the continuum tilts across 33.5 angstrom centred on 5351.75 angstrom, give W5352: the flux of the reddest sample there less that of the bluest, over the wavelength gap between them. -0.2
